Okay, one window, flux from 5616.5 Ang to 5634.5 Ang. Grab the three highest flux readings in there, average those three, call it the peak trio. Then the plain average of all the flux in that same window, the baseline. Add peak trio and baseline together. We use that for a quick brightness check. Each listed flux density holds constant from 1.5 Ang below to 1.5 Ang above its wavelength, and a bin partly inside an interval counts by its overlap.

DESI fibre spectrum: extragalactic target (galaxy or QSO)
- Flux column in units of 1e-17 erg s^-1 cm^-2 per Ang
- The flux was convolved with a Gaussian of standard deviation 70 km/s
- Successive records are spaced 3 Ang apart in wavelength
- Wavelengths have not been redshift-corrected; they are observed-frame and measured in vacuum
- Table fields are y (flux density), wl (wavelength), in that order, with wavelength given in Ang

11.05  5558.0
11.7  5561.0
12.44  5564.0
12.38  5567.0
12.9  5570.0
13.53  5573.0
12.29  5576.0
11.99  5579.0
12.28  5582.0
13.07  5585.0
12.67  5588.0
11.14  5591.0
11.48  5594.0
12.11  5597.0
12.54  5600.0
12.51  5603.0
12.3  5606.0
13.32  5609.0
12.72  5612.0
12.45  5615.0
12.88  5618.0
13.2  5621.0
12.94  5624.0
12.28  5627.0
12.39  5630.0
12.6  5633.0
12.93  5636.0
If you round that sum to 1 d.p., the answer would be 25.7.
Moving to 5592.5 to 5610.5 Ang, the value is 25.2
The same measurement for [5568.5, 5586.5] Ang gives 25.8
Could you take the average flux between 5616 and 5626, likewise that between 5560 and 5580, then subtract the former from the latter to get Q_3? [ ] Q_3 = -0.5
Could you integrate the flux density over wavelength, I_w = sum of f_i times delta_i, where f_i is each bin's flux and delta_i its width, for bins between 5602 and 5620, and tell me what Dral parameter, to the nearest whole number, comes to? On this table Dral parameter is 229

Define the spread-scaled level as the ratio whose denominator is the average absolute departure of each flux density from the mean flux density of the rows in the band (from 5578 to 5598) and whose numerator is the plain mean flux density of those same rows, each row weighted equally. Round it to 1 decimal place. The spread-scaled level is 24.8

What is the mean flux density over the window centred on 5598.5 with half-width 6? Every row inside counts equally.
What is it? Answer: 12.16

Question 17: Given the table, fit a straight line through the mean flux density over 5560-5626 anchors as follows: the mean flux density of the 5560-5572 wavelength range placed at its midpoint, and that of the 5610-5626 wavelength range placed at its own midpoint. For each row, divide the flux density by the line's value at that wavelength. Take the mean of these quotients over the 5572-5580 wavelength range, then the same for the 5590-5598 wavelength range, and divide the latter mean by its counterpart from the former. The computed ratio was 0.91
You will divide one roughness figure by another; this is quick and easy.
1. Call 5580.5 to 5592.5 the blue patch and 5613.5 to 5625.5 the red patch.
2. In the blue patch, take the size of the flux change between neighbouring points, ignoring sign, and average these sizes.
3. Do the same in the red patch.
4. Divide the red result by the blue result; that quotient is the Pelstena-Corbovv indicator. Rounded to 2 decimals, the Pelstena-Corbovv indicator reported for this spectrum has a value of 0.37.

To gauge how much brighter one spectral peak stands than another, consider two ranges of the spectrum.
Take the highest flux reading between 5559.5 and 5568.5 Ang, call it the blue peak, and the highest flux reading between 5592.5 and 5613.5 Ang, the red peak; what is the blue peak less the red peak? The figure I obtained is -0.9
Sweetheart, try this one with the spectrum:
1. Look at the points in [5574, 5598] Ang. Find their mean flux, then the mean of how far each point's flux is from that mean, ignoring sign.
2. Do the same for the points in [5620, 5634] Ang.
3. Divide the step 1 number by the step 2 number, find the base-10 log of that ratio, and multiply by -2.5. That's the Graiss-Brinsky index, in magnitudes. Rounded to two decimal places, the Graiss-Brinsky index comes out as -0.40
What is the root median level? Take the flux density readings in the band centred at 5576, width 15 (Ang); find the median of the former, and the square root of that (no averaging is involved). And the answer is 3.51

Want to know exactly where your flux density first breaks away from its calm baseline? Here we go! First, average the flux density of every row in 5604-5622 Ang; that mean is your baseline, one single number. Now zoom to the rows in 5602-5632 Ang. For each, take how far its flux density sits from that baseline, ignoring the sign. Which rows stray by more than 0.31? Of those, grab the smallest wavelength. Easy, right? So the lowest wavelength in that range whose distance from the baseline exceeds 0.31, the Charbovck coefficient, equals 5606.0 Ang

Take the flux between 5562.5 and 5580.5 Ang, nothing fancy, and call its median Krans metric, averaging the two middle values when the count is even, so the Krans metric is 12.4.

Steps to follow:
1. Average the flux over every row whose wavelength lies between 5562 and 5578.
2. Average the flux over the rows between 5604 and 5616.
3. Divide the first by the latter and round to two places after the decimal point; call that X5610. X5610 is 1.00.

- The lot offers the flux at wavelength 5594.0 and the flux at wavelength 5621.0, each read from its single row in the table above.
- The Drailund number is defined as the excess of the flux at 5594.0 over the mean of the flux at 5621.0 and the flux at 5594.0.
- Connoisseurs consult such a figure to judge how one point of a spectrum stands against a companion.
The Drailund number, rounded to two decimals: -0.86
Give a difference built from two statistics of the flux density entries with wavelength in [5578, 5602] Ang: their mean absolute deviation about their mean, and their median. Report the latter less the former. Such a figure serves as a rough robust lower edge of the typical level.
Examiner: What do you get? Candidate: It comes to 11.7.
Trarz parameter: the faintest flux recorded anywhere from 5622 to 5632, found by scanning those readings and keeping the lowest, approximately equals 12.28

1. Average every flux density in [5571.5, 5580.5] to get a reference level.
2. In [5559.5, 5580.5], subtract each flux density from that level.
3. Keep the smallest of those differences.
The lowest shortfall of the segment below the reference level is -0.9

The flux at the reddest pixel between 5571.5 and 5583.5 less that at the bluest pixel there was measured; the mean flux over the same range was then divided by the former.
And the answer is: -10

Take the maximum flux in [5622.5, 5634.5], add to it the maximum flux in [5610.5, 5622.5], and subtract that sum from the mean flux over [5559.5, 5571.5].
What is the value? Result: -13.8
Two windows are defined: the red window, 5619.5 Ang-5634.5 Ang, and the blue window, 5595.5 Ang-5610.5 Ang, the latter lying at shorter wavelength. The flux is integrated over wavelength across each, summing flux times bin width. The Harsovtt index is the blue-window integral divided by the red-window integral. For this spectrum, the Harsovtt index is 1.0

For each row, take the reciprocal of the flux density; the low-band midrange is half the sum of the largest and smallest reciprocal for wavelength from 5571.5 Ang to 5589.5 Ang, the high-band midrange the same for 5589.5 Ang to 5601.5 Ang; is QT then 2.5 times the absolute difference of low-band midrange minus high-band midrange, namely 0.015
